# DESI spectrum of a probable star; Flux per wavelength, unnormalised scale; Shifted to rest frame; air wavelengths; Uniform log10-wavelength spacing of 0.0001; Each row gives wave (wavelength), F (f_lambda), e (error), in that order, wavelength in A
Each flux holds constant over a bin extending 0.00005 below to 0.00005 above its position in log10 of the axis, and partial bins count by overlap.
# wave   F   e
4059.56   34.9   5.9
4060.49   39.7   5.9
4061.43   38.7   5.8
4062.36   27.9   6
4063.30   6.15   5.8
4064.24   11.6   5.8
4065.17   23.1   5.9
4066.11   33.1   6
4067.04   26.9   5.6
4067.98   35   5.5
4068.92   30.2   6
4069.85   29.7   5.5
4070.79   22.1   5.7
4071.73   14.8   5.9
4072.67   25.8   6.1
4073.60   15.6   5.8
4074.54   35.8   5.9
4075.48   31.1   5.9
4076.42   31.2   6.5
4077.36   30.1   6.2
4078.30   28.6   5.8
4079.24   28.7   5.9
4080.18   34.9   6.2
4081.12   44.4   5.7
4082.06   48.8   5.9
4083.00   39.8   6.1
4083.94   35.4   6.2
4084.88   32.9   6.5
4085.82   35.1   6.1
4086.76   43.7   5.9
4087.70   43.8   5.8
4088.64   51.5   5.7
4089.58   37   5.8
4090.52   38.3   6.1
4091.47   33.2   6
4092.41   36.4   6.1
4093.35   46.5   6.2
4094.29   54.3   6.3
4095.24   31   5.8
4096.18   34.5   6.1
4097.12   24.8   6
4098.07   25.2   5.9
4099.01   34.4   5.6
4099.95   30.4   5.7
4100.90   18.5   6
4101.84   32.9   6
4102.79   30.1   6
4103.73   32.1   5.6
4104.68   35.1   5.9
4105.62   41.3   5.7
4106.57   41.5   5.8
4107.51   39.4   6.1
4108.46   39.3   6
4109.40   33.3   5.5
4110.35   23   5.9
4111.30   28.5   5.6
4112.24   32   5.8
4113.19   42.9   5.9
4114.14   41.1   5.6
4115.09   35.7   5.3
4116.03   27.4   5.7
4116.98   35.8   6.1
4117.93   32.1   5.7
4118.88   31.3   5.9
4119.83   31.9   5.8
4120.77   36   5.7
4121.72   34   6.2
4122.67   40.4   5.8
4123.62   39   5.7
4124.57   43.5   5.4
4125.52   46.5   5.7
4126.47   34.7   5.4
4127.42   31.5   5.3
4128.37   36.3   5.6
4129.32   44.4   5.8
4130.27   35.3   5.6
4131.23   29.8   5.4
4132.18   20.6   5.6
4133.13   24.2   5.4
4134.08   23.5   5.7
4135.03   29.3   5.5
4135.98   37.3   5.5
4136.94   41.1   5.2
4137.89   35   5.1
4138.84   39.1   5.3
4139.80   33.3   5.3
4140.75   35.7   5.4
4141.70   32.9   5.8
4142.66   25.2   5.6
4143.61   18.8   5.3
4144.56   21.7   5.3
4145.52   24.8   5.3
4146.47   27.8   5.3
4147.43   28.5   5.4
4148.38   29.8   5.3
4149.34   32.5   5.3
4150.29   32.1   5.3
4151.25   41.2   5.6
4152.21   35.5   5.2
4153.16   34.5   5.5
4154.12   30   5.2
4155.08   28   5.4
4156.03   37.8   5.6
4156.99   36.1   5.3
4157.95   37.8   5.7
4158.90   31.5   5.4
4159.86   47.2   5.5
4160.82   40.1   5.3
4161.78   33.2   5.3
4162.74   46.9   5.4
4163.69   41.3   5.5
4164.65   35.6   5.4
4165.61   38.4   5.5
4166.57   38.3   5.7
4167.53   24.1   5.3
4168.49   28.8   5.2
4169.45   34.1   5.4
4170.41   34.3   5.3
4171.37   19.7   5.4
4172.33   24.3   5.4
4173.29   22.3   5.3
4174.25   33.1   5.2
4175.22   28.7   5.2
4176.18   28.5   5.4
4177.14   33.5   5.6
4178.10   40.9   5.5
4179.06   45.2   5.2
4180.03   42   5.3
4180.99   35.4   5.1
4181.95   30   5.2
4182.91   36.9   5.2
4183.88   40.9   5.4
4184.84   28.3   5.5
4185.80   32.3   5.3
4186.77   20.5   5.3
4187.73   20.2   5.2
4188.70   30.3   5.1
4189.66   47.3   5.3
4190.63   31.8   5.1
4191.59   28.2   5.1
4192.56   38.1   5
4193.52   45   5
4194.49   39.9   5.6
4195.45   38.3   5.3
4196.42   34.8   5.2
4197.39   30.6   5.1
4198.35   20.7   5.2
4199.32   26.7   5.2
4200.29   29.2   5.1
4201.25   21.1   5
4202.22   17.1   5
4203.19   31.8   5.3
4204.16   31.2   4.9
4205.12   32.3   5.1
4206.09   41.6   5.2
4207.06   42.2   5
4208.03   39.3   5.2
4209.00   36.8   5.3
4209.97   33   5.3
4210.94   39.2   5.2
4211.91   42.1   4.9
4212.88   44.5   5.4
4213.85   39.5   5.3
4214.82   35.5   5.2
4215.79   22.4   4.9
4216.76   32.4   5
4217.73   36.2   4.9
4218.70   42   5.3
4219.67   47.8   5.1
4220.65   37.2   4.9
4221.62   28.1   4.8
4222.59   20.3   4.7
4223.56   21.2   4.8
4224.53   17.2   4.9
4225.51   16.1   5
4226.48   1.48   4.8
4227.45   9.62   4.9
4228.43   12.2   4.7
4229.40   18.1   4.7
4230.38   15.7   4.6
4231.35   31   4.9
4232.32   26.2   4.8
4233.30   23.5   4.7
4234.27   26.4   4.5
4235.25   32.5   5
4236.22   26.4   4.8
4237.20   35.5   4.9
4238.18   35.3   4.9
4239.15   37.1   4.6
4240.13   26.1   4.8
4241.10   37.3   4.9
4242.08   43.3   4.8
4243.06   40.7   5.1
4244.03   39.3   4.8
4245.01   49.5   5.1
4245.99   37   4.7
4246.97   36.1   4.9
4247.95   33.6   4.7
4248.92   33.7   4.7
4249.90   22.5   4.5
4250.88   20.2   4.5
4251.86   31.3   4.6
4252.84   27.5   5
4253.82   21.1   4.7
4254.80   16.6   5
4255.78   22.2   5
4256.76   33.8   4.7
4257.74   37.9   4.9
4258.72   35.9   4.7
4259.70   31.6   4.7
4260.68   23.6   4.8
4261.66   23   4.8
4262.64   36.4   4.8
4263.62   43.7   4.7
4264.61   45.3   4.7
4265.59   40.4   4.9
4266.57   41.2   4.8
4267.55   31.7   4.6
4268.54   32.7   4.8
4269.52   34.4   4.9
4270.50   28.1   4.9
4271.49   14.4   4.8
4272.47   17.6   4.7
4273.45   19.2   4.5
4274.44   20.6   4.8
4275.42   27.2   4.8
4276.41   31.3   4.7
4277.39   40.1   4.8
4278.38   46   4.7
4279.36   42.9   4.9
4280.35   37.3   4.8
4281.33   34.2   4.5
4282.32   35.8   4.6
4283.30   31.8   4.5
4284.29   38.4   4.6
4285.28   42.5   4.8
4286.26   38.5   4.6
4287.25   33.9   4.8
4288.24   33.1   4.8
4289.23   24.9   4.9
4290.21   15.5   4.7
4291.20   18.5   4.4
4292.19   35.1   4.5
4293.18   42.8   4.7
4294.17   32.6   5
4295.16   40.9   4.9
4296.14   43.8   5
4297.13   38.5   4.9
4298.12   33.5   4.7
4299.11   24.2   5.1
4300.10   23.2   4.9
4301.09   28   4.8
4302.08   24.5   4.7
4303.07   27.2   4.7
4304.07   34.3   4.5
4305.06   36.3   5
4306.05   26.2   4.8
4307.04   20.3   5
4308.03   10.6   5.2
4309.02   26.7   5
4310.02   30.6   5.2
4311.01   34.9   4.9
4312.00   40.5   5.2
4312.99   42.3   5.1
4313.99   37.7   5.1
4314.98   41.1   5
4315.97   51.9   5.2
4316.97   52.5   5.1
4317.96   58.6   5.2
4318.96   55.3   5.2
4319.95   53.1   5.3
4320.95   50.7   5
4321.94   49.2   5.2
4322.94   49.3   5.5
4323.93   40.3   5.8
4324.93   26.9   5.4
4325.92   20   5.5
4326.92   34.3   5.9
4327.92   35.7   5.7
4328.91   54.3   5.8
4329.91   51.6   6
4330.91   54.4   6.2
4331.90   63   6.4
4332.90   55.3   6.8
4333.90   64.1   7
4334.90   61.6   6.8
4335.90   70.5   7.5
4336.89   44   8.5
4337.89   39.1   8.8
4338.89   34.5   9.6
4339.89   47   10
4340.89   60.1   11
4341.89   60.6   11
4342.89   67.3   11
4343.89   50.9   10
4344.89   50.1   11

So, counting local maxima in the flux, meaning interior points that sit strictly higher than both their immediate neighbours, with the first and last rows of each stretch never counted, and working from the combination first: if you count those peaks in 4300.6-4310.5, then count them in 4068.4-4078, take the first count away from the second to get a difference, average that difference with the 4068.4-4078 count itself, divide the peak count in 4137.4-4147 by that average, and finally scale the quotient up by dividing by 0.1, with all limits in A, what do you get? 8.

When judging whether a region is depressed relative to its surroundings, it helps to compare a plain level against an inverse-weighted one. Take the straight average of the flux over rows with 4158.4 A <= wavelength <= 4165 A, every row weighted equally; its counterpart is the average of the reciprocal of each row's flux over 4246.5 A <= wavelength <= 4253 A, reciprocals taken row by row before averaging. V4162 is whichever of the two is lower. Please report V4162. 0.036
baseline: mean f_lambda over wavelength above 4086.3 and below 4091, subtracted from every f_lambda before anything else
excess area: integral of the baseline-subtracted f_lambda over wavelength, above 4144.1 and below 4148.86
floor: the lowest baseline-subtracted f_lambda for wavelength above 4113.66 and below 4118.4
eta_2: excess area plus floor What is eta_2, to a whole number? -93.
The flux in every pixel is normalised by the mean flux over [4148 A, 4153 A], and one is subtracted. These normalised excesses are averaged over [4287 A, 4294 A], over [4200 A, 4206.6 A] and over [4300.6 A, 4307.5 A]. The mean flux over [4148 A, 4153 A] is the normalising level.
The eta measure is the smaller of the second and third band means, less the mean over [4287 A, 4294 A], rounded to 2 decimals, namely -0.03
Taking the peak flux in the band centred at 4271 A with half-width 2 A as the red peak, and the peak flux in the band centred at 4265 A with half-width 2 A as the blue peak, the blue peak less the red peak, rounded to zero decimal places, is 11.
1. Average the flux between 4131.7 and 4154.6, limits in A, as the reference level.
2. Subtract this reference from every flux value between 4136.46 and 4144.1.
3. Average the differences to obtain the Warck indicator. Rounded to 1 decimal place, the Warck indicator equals 2.0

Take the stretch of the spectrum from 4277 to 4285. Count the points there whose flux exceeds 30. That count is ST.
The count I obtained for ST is 8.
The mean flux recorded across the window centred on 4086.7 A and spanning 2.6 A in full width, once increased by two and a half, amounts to 43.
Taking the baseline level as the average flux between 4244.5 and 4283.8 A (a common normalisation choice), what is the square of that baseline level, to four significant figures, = 1007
